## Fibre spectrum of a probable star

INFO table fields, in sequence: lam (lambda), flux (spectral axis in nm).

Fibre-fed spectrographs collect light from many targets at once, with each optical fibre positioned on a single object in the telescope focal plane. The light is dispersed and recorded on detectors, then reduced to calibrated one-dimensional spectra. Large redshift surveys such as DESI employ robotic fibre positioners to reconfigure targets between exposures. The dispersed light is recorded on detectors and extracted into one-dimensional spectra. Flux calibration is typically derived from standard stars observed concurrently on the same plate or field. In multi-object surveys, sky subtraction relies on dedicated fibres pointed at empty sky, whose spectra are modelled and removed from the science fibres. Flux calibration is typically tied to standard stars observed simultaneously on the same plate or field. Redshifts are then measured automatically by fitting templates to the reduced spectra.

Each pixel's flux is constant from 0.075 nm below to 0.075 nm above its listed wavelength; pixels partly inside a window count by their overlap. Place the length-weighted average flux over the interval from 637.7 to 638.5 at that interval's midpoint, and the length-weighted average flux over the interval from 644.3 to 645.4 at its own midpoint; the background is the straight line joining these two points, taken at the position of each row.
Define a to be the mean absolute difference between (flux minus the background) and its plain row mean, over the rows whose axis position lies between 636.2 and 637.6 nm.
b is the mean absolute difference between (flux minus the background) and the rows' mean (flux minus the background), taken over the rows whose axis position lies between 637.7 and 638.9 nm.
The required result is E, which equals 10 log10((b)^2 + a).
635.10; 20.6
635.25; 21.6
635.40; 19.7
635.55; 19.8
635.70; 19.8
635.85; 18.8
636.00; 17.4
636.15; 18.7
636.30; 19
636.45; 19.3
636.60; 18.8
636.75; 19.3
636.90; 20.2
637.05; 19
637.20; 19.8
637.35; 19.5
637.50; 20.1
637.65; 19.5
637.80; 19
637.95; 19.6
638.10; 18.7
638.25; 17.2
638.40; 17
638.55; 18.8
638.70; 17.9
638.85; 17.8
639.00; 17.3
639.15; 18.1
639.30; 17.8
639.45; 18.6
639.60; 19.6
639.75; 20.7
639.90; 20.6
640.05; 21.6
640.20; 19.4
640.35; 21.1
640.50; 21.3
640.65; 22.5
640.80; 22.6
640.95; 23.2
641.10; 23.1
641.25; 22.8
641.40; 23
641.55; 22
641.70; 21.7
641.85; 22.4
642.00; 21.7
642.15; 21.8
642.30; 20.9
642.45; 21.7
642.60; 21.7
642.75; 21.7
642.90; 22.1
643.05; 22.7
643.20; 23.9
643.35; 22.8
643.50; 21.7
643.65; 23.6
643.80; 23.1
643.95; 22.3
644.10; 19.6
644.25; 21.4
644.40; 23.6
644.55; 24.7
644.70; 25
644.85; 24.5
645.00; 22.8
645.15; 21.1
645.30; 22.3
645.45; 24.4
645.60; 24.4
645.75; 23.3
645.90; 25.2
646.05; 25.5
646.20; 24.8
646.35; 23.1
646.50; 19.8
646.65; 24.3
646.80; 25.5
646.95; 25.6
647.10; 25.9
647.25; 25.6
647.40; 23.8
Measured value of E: 0.7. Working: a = 0.3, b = 0.94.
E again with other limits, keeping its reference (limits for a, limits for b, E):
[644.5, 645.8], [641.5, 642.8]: 1.5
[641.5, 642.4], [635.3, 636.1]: 1.2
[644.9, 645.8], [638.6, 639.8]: 1.1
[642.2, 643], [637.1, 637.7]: -5.4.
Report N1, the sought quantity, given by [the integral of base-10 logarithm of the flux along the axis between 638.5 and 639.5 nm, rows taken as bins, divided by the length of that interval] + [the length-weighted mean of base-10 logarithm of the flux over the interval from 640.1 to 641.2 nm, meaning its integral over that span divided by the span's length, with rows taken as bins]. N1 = 2.595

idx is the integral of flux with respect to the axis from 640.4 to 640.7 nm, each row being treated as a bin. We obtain 7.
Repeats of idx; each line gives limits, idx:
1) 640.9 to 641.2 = 7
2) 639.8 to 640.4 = 12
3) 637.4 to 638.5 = 21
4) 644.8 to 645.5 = 16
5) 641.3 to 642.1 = 18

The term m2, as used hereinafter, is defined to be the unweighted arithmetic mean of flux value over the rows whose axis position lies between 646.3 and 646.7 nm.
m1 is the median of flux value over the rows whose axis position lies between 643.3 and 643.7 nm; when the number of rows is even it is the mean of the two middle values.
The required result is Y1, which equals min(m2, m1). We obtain 22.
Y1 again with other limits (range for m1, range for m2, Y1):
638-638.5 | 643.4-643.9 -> 17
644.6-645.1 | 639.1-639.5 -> 18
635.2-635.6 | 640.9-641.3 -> 20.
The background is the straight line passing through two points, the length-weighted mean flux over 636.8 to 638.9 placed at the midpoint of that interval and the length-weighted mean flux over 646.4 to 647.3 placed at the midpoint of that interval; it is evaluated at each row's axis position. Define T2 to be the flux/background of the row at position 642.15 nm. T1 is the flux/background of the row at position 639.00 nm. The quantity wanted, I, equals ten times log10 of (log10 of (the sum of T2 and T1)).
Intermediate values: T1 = 0.88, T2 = 1.01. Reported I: -5.56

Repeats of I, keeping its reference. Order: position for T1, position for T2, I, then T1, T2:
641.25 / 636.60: -4.85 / 1.09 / 1.04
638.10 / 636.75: -5.08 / 0.98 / 1.06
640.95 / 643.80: -4.80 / 1.12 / 1.03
